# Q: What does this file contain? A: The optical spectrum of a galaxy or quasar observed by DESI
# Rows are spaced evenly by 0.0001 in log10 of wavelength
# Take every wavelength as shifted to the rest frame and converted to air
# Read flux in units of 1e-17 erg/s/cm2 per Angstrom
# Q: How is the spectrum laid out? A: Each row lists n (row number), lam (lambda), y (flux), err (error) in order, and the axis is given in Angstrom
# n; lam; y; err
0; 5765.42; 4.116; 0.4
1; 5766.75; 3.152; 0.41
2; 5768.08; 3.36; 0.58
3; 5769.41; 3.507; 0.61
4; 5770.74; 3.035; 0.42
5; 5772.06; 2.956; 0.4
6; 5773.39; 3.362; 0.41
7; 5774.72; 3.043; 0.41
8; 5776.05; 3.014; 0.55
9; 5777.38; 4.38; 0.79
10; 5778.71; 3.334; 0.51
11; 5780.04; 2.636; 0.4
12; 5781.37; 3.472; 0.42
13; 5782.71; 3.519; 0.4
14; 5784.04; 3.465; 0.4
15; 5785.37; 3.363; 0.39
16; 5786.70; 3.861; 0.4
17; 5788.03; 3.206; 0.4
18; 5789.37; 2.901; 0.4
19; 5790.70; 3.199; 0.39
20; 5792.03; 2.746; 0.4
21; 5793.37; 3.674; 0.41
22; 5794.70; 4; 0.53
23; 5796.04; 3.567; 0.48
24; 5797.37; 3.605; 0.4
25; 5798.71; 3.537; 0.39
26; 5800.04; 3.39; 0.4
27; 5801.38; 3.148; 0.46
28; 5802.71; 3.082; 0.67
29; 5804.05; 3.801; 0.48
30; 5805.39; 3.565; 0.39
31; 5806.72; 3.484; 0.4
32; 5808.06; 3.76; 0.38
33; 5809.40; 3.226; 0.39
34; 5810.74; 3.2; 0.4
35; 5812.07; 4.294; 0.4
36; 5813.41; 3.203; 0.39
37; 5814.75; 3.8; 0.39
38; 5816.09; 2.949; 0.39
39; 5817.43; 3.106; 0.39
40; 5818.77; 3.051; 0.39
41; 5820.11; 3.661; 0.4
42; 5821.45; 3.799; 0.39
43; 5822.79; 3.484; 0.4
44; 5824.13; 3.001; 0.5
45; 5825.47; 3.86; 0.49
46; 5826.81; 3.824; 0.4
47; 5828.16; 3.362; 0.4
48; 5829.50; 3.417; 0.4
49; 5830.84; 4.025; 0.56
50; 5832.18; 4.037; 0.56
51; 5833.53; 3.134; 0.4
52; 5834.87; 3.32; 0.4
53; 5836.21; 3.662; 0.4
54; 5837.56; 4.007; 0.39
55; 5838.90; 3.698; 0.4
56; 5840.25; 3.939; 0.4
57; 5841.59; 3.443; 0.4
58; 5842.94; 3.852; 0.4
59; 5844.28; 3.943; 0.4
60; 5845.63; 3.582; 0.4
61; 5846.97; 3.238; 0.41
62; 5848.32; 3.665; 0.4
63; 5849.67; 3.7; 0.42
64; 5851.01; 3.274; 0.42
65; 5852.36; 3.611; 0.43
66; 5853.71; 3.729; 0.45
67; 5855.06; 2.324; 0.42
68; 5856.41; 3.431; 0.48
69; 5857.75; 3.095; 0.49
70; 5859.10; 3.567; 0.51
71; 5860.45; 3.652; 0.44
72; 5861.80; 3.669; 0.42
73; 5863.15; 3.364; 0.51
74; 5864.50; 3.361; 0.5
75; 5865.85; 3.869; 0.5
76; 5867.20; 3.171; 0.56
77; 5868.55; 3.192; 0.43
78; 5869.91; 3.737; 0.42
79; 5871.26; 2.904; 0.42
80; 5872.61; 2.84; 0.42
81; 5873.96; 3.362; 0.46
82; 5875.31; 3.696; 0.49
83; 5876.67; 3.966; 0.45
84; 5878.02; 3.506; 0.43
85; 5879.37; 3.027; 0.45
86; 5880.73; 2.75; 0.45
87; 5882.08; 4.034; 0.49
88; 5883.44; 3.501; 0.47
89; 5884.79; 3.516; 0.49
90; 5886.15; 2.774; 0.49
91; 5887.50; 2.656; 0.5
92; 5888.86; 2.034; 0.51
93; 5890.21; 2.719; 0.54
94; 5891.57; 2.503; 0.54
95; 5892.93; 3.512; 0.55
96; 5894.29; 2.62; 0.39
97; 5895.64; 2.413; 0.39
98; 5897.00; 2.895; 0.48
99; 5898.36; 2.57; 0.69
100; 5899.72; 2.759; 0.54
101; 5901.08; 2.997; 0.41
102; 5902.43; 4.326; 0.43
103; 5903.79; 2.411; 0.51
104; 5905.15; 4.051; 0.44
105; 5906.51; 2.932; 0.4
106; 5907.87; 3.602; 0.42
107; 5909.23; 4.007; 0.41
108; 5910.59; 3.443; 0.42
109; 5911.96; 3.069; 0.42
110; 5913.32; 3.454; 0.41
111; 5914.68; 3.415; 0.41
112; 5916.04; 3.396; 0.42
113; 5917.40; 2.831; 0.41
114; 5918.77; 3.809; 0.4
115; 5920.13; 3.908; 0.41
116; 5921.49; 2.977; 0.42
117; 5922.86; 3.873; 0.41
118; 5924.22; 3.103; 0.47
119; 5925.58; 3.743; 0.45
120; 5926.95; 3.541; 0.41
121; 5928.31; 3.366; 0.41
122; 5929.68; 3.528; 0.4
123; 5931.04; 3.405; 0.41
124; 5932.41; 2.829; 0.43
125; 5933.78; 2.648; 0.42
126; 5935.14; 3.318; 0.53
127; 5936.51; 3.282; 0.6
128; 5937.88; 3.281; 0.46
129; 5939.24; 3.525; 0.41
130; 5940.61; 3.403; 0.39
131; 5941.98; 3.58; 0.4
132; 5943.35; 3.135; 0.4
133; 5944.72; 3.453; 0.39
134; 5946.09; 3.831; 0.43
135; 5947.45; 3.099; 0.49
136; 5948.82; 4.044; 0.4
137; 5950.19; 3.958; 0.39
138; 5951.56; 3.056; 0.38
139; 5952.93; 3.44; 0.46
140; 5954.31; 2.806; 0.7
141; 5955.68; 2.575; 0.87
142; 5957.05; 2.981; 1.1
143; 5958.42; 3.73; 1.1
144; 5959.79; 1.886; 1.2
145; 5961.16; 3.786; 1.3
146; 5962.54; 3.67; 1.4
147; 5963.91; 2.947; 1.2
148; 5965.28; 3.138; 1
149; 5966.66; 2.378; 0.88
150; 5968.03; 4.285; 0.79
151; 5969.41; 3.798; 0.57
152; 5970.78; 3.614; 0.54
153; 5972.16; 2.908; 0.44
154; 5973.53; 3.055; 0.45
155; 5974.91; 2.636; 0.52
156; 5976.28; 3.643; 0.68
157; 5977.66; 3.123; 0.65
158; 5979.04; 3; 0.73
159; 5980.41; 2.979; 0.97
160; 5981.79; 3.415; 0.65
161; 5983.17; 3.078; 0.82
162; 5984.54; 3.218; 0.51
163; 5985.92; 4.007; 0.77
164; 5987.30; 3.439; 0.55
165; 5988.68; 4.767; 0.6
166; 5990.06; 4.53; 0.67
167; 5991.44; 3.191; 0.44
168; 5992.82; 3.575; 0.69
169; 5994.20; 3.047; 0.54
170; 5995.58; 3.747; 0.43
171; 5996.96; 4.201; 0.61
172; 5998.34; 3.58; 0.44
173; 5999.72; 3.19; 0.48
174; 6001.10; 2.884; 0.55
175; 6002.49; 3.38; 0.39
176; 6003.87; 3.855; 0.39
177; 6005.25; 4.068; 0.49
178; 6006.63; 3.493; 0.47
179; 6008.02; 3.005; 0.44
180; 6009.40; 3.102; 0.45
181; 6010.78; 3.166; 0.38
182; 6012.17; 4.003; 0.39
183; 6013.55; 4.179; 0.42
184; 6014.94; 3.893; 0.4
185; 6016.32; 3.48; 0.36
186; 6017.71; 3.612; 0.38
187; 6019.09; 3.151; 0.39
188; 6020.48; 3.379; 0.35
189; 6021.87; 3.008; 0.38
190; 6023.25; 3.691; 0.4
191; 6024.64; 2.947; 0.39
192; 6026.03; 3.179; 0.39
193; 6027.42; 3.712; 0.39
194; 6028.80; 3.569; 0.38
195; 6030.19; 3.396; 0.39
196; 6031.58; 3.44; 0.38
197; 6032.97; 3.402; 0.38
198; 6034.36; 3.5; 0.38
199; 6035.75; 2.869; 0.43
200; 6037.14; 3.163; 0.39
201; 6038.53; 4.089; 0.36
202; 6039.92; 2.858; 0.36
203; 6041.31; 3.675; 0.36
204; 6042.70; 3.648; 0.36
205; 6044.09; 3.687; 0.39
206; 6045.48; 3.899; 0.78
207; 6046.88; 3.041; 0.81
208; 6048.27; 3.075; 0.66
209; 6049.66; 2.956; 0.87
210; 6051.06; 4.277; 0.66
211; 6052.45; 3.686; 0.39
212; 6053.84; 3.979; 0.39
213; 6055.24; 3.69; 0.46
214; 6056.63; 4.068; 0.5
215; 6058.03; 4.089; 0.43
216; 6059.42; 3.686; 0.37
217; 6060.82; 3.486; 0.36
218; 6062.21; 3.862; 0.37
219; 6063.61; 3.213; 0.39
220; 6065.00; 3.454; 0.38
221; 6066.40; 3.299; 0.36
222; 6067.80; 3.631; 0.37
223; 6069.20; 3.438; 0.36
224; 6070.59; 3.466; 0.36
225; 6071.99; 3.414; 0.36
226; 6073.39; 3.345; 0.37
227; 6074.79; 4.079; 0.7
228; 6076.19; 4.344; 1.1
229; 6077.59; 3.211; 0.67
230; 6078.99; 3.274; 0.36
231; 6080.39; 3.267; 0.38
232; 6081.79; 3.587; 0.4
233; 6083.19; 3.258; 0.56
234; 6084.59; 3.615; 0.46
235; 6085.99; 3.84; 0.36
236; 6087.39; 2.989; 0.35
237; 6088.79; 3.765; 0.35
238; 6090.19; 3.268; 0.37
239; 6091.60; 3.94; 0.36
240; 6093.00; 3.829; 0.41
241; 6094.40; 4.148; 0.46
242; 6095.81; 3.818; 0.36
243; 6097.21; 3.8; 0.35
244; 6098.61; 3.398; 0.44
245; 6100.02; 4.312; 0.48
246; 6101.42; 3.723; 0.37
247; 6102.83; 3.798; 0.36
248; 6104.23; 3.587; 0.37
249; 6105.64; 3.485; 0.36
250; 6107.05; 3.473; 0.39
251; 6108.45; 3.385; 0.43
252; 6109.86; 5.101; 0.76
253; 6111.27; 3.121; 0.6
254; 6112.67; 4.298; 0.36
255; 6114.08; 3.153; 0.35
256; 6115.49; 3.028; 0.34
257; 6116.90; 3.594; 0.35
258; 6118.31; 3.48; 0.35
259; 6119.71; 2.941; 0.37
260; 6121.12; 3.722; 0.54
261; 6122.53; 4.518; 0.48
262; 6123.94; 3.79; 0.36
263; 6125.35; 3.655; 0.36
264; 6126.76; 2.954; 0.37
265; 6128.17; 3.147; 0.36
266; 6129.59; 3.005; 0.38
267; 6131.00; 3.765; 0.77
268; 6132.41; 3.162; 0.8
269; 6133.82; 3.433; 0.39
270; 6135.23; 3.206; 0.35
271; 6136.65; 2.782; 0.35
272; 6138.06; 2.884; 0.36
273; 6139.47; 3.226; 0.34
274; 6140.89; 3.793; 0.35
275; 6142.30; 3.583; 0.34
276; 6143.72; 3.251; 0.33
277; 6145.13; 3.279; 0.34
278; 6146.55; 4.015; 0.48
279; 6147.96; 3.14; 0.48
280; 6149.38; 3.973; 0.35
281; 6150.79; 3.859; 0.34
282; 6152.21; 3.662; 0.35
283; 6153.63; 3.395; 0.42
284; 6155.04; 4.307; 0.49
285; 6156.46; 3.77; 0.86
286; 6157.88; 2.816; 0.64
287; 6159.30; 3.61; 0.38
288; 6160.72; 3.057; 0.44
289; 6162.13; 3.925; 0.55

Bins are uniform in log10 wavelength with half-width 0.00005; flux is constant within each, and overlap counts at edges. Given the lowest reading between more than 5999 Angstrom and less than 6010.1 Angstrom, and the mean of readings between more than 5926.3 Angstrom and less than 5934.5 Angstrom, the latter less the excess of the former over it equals 3.56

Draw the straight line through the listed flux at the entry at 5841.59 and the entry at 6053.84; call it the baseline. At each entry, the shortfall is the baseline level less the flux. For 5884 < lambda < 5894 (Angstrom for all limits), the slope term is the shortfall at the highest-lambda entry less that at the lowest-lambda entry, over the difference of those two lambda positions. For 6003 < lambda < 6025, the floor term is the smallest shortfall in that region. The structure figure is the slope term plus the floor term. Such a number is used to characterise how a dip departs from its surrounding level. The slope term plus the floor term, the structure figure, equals -0.30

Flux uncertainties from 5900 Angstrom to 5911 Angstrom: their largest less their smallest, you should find 0.11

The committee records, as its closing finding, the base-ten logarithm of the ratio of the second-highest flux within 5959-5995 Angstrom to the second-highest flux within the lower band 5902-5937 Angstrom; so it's 0.049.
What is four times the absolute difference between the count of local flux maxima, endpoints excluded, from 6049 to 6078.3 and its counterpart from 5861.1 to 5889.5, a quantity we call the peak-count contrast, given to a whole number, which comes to 12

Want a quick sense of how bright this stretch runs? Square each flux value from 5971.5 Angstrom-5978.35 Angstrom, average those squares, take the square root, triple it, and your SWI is 9.3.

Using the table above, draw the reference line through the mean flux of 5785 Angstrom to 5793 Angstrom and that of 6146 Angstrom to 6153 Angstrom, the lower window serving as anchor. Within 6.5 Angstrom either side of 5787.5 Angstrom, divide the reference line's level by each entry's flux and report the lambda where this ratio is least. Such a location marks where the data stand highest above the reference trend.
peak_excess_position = 5786.70 Angstrom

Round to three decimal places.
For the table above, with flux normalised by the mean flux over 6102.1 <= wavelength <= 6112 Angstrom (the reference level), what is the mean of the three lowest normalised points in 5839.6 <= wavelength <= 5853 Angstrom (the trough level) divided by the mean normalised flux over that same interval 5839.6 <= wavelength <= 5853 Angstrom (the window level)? 0.915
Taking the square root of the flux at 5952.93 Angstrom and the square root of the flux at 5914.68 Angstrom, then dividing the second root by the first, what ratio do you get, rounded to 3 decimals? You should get 0.996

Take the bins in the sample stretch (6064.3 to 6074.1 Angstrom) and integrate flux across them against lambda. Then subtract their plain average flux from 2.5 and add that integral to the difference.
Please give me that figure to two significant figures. 33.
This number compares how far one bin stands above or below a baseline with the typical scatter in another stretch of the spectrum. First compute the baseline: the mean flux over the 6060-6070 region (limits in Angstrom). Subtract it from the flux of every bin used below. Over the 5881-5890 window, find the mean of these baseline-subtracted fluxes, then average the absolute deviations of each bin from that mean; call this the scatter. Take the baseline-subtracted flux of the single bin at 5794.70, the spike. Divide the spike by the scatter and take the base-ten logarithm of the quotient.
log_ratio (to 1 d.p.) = -0.1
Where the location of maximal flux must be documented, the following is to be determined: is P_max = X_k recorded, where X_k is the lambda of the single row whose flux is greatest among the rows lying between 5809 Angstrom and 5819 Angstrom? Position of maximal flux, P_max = 5812.07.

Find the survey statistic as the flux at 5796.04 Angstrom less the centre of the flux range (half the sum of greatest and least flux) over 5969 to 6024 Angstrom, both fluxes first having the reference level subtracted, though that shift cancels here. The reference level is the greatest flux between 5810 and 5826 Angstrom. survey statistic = -0.1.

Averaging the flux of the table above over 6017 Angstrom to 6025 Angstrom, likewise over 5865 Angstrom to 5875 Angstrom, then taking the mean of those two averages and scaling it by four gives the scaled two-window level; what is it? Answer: 13.2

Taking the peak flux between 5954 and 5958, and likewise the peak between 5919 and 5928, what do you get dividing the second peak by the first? 1.31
